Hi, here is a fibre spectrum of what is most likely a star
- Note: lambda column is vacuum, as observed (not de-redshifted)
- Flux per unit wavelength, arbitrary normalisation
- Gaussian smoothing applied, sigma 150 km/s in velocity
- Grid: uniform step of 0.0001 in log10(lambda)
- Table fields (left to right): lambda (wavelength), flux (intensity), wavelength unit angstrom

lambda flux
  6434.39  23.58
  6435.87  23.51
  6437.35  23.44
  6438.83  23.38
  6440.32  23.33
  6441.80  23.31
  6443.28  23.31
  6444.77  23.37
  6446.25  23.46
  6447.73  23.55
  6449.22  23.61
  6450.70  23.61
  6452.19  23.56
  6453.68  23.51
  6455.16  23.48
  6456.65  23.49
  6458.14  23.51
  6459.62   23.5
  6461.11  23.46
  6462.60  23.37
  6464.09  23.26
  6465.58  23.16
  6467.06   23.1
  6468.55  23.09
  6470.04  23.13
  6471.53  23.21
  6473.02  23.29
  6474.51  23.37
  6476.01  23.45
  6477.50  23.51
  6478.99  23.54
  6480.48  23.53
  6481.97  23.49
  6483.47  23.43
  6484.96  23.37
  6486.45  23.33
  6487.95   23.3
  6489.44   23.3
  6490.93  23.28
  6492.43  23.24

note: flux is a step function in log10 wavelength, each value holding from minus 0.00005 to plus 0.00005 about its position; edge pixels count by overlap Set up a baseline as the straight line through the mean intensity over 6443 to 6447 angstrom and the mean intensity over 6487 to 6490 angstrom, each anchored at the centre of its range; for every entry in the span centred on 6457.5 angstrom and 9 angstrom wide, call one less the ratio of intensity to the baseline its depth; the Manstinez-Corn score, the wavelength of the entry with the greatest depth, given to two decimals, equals 6461.11 angstrom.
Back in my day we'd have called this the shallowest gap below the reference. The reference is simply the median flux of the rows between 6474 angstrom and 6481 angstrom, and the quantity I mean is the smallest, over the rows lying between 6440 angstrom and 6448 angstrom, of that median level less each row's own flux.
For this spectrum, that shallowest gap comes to 0.0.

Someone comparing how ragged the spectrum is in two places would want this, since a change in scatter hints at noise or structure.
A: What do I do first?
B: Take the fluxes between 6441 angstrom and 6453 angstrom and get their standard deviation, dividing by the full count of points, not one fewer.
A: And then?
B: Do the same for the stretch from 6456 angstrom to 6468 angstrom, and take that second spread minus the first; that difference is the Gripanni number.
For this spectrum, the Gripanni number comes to 0.03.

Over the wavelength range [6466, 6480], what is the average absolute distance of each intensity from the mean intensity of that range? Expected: 0.15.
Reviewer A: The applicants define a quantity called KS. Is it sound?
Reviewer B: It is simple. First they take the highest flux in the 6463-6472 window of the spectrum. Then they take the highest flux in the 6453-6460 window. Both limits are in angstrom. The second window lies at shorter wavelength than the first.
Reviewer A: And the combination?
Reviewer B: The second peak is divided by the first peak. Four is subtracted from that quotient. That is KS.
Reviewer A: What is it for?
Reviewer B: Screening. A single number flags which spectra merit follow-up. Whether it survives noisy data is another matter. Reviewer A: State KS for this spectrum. -2.99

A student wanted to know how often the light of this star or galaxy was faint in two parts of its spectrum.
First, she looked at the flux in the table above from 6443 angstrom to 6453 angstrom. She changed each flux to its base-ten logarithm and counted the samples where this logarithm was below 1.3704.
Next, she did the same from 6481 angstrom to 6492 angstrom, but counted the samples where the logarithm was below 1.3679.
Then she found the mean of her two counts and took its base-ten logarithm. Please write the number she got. 0.48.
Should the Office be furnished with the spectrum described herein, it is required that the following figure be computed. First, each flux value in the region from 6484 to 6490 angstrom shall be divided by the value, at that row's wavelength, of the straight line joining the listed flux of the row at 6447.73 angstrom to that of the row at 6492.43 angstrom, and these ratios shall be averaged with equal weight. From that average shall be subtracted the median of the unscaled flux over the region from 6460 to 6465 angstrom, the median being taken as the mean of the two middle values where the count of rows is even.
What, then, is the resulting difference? -22.4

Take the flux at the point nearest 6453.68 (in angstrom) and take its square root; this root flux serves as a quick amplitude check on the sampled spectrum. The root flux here 4.85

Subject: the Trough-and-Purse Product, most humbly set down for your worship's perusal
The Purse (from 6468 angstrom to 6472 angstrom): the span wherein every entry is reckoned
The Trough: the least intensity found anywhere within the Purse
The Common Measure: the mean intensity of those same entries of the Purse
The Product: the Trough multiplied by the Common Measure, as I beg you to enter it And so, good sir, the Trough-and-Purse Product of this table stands 534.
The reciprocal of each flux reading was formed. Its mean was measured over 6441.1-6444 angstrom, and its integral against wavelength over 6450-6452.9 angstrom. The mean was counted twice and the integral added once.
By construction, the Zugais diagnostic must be 0.21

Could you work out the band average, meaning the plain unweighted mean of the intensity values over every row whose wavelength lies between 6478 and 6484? 23.50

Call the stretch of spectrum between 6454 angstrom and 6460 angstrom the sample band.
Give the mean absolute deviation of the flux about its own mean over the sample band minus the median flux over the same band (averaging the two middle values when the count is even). -23.5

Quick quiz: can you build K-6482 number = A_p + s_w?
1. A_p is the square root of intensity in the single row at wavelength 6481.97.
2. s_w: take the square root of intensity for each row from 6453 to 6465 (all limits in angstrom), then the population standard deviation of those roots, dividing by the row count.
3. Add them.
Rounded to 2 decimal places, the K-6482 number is 4.86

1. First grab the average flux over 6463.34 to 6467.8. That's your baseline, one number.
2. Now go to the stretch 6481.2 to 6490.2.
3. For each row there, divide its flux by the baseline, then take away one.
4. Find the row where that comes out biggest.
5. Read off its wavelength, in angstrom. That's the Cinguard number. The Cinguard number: 6481.97 angstrom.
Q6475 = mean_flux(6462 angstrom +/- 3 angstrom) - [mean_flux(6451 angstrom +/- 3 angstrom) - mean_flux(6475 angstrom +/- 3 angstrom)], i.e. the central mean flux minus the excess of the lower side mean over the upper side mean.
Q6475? 23.2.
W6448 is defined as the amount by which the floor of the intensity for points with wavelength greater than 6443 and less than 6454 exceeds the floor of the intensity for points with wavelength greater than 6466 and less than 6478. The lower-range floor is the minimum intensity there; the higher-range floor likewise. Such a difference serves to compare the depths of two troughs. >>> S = 0.22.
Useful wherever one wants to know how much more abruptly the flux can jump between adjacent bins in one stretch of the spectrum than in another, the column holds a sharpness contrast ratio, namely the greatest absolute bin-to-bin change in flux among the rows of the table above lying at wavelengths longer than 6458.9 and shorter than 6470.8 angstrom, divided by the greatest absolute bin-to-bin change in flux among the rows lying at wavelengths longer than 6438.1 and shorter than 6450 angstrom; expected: 1.22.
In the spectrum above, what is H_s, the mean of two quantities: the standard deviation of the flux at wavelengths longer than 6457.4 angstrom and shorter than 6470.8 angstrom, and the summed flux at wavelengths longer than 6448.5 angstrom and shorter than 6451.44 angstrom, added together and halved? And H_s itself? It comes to 24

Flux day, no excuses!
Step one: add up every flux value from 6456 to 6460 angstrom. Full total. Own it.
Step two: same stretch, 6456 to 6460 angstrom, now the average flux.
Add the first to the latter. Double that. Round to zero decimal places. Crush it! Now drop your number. 188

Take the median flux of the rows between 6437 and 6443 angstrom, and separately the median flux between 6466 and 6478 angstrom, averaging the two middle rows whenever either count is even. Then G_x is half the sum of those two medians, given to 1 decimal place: 23.3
